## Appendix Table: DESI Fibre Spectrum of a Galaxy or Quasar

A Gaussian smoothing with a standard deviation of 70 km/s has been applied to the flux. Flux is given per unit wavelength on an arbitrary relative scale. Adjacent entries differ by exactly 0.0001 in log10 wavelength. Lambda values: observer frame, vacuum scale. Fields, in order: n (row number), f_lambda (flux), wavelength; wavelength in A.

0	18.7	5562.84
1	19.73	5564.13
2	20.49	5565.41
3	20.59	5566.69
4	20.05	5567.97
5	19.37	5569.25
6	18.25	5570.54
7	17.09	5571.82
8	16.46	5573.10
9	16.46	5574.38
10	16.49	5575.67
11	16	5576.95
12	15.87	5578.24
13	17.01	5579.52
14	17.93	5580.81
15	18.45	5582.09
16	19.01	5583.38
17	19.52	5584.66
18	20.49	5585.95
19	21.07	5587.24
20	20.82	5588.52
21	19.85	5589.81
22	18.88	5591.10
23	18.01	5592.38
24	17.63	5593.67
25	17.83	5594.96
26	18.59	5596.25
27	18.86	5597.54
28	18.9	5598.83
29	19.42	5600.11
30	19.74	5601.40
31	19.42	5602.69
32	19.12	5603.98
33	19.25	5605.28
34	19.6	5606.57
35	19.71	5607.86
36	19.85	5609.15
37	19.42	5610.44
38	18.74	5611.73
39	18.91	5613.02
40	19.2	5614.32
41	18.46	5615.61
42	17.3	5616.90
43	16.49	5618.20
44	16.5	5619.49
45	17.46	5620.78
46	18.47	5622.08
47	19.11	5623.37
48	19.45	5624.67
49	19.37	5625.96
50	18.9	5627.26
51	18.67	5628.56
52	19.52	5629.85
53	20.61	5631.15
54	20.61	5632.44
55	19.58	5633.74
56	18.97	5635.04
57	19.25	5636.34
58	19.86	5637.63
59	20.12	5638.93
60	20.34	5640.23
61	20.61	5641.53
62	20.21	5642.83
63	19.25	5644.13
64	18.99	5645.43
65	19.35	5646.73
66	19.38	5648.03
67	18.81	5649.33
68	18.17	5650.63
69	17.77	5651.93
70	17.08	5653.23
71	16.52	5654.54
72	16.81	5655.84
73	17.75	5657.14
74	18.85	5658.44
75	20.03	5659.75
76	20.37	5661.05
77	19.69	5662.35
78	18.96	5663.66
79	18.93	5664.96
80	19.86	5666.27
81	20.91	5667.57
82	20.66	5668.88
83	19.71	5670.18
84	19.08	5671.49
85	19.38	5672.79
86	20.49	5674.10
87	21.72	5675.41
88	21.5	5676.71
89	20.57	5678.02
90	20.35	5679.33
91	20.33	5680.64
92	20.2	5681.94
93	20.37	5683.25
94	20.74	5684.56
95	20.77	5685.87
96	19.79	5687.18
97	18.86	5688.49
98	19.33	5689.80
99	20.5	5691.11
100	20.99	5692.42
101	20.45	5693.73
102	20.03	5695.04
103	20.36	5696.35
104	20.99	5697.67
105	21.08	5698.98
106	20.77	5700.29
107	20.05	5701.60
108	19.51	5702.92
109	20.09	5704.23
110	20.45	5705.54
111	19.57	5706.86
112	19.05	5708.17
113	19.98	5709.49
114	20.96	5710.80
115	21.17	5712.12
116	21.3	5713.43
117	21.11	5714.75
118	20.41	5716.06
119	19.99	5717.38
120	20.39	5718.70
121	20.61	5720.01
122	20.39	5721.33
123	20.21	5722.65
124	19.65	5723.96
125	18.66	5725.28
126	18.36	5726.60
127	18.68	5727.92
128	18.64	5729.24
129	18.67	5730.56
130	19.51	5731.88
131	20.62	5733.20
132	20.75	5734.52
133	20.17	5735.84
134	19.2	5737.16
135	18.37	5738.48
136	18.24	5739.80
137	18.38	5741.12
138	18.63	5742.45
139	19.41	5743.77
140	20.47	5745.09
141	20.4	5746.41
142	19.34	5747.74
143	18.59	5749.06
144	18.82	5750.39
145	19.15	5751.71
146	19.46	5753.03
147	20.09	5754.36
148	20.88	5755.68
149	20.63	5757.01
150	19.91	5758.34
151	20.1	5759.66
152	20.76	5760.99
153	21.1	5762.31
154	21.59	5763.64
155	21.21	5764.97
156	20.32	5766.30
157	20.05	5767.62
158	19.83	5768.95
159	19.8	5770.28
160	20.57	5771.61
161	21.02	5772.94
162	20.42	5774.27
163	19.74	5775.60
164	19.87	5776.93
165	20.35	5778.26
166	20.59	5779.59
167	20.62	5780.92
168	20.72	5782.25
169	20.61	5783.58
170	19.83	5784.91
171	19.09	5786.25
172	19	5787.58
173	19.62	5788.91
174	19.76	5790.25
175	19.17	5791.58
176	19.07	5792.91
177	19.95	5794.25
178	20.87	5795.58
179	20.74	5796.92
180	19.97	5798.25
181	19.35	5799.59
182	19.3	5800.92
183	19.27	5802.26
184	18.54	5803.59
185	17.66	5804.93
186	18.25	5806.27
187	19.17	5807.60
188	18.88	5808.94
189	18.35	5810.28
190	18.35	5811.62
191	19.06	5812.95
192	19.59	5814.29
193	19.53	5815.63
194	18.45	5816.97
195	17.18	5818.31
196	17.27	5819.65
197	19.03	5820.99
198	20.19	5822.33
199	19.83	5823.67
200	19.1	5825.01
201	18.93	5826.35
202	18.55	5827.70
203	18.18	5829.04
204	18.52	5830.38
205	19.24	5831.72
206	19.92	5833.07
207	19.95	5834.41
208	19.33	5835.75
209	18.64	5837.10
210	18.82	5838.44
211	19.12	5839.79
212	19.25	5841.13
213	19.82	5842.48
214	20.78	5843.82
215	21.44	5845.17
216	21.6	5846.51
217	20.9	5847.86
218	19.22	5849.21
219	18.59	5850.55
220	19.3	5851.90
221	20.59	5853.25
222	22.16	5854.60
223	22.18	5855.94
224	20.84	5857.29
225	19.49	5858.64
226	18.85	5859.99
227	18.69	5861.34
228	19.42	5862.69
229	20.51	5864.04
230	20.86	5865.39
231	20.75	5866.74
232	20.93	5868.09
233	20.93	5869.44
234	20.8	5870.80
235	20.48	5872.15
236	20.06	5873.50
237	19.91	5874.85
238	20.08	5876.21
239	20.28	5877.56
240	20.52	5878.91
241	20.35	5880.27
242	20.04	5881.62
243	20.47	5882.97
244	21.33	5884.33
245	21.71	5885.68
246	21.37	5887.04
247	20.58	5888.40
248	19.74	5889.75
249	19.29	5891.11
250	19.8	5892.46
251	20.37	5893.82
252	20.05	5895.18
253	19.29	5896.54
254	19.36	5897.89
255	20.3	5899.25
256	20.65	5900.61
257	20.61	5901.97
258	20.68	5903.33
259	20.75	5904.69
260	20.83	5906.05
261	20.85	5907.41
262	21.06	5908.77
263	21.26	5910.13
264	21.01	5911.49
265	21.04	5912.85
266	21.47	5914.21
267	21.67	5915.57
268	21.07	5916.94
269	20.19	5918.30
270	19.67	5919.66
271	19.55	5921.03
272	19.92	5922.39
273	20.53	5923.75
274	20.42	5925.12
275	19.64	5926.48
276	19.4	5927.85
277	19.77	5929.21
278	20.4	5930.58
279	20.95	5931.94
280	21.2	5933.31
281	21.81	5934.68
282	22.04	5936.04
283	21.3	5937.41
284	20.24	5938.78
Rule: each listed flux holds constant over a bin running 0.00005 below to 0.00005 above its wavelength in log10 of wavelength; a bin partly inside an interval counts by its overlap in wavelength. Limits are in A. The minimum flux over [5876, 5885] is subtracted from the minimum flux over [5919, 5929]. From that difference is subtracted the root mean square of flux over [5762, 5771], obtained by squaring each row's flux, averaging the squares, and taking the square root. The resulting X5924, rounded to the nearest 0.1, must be -21.2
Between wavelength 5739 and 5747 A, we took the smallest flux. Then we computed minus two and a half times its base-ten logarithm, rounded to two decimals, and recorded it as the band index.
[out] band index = -3.15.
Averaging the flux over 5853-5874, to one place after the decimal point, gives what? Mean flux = 20.5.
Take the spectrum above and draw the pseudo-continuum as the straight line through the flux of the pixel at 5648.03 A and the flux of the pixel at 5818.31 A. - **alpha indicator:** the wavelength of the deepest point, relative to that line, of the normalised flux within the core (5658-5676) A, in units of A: 5658.44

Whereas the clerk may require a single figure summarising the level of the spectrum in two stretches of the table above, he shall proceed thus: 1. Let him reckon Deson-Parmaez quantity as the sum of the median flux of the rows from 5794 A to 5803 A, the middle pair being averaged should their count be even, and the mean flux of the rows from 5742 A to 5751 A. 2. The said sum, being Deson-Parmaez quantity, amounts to 39.3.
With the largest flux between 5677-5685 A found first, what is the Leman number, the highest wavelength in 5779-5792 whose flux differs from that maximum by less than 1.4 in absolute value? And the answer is 5790.25 A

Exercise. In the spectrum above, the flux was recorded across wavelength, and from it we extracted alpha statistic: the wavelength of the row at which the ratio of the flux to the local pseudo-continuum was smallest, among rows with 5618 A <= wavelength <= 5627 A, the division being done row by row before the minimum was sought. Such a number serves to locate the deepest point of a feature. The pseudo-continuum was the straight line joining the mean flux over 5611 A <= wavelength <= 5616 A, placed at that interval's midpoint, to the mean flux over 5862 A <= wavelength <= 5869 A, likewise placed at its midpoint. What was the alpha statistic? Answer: 5618.20 A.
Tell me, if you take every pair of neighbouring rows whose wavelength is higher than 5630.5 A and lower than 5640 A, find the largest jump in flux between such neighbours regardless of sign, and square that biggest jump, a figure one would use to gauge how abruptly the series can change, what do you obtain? 1.1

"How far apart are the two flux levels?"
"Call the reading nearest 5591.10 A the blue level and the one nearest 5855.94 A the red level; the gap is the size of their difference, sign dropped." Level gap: 3.3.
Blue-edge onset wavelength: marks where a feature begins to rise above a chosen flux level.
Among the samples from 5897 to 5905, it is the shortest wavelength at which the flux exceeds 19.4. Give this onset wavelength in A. 5899.25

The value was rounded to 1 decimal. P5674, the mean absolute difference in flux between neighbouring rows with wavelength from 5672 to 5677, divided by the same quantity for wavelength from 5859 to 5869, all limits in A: 2.0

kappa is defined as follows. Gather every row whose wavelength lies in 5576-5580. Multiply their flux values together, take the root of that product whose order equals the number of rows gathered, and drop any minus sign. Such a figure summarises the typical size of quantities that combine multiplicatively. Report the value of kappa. 16.3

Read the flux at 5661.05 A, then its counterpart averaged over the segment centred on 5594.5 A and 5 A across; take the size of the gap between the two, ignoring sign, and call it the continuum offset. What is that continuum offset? 2.4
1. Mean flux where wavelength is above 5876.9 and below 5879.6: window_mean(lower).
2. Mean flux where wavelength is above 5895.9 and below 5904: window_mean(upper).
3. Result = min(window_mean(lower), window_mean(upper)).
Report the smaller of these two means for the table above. 20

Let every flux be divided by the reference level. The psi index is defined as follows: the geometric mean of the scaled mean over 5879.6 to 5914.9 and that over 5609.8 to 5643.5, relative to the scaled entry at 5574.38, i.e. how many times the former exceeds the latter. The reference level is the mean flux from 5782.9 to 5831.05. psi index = 1.20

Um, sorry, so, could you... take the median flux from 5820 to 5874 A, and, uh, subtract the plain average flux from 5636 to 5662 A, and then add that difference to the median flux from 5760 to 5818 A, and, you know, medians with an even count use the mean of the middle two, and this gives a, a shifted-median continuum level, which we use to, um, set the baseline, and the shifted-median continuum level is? 20.6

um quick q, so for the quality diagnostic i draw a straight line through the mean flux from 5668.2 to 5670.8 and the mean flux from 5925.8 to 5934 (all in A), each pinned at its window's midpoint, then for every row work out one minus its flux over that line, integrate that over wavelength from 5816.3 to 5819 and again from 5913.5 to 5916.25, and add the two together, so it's 0.14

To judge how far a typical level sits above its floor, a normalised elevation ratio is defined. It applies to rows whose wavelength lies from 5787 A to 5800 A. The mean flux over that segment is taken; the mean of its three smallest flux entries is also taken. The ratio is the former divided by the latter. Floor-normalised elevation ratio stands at 1.035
